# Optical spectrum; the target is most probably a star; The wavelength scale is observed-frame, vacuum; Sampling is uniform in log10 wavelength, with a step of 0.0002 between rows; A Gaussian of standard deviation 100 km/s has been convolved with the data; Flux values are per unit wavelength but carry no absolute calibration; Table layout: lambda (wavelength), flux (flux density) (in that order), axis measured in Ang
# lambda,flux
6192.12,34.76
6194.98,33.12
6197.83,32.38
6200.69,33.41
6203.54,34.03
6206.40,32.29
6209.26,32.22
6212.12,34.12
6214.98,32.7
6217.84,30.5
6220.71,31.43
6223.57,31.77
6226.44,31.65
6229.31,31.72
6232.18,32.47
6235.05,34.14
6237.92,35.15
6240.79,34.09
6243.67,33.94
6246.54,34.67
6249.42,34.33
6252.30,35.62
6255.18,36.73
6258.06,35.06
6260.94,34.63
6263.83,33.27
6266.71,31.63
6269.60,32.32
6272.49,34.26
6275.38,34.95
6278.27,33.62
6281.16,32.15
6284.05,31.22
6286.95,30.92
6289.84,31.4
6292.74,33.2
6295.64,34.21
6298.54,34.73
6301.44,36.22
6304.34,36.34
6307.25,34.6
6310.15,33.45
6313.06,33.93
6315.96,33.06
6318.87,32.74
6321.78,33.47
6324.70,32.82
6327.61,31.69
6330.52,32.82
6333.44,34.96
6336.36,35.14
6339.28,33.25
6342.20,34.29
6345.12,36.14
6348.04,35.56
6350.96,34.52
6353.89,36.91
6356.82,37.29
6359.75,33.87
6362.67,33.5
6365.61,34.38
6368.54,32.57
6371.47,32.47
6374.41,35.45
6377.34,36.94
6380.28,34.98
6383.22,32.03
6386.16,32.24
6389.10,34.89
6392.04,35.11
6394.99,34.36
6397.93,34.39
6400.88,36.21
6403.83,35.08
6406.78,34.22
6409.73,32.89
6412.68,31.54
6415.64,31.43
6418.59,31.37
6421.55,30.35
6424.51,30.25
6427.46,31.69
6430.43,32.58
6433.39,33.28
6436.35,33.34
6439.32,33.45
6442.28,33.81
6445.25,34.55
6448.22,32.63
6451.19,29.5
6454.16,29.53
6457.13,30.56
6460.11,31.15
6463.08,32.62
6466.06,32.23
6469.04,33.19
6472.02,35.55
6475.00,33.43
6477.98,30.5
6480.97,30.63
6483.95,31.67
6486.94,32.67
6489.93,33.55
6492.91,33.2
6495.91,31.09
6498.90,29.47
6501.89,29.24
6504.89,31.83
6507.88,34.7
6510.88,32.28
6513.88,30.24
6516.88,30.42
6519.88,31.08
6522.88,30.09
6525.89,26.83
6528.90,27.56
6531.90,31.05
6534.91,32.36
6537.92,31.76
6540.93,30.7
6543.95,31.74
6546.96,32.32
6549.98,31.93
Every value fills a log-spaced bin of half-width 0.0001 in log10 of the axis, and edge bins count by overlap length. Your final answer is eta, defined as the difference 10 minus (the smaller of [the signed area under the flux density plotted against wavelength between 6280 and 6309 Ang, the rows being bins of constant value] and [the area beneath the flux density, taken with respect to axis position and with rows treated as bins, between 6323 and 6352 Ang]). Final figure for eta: -962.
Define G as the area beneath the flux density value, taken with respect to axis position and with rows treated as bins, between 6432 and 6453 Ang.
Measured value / 691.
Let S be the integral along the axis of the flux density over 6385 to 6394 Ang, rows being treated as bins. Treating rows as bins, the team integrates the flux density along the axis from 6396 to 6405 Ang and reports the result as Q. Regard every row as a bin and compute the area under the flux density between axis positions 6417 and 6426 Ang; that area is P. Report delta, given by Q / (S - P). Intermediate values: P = 276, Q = 317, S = 307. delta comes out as 10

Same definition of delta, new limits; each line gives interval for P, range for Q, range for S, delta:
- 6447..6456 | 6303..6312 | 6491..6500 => 37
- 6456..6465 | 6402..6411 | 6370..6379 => 10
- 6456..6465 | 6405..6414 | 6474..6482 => -9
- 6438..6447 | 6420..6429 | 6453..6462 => -9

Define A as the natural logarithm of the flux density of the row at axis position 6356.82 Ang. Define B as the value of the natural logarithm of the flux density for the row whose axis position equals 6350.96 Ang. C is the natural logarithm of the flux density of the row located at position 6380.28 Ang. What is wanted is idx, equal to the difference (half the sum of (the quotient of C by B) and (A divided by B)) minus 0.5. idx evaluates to 0.513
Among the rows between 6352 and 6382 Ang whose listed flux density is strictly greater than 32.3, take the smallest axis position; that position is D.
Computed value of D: 6353.89 Ang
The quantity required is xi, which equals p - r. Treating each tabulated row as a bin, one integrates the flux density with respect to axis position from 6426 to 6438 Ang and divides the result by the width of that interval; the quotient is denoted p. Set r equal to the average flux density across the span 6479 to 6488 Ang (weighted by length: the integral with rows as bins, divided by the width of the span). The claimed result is 1.2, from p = 32.7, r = 31.5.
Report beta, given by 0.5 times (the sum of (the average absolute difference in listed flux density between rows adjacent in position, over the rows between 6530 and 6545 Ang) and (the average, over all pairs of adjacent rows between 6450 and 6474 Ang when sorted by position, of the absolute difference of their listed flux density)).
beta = 0.99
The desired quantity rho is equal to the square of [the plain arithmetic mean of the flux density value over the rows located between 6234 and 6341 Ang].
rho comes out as 1143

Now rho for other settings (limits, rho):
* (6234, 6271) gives 1175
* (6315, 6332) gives 1074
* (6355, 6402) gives 1185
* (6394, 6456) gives 1069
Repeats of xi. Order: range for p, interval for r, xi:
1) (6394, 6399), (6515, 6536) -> 4.5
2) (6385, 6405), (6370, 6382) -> -0.3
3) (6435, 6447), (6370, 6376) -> -0.3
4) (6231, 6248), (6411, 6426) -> 3.1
